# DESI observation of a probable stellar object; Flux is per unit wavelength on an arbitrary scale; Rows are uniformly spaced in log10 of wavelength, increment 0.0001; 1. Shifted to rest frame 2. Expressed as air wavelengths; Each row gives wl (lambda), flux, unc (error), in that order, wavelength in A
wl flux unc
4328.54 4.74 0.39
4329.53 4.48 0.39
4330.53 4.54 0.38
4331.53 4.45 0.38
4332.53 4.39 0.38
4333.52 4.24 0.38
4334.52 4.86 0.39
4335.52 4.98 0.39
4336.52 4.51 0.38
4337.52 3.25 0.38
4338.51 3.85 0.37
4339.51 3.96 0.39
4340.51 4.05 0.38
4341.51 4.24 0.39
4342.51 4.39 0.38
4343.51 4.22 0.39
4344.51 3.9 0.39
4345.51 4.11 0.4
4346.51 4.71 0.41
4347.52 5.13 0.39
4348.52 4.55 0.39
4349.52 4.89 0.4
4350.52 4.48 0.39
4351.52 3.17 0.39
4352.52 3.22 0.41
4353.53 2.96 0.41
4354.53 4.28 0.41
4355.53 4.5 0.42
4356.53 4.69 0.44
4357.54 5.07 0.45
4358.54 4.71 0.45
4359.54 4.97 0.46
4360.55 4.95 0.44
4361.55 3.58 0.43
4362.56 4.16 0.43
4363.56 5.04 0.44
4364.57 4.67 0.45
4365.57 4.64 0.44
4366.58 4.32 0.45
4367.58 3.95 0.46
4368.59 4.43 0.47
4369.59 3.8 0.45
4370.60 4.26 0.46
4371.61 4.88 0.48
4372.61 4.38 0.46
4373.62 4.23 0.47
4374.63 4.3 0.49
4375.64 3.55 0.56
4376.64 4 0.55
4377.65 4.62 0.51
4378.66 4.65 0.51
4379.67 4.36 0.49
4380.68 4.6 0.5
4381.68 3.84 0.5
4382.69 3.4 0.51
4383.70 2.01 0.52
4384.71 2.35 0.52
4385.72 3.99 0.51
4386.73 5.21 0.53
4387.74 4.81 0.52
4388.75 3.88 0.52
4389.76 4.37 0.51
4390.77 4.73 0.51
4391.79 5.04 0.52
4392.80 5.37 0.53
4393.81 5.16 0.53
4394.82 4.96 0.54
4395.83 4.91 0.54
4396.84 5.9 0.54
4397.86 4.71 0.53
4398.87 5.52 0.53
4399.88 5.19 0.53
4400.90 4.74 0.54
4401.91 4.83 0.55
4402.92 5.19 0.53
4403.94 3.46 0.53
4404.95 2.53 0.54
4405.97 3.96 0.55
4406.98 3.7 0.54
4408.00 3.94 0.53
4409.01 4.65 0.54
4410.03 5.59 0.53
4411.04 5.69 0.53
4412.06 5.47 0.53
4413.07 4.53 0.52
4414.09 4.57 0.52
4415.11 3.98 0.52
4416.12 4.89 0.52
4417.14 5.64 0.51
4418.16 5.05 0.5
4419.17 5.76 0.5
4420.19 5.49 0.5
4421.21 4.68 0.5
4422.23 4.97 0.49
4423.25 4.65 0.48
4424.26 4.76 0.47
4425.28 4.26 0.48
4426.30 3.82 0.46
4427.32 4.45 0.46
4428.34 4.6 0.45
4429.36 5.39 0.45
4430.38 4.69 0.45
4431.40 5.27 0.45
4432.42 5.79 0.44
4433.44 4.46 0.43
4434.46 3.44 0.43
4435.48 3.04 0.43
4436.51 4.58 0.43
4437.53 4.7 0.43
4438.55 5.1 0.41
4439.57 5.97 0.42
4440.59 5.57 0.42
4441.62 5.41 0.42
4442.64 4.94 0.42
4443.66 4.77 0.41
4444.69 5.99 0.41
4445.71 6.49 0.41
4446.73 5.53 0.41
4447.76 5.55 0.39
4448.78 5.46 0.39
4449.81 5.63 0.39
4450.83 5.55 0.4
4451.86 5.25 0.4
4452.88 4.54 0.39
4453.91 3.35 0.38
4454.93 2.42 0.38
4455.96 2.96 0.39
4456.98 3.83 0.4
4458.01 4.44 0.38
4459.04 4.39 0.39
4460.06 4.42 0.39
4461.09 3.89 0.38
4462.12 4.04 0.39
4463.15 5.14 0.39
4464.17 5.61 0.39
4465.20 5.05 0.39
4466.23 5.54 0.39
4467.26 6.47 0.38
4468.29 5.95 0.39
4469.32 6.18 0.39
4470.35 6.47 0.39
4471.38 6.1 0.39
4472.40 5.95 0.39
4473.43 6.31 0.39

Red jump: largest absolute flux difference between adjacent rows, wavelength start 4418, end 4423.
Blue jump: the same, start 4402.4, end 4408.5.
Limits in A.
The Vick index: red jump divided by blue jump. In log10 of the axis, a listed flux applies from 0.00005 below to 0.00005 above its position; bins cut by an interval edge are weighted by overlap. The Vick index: 0.47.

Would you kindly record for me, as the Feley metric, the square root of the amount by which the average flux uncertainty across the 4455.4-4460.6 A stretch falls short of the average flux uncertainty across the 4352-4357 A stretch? 0.17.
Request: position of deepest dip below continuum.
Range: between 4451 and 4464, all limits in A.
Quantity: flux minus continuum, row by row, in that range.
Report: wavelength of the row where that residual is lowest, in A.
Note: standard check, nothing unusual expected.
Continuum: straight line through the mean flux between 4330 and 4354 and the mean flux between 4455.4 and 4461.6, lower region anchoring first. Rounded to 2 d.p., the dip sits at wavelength 4454.93 A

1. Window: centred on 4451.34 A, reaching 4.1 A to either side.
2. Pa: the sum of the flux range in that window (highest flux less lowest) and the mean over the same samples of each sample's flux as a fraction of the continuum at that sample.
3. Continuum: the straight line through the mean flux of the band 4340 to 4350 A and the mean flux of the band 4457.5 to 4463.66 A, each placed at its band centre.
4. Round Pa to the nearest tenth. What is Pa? 4.3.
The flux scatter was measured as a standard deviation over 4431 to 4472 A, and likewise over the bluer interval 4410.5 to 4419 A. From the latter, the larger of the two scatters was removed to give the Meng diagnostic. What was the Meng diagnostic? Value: -0.4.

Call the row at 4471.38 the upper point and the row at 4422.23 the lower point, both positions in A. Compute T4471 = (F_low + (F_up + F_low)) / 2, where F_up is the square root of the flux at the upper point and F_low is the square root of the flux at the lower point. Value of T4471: 3.46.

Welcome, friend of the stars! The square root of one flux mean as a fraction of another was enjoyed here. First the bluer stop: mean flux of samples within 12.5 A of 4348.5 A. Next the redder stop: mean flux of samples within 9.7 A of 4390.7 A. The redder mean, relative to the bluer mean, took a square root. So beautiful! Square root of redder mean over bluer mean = 1.026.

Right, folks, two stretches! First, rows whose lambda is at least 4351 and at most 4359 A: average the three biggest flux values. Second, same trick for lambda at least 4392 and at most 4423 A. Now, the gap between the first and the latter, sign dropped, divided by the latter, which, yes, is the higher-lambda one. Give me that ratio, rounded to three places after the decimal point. 0.166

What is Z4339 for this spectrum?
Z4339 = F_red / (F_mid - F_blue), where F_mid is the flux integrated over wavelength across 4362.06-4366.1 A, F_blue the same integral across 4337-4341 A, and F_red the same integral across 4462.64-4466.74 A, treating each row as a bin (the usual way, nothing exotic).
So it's 6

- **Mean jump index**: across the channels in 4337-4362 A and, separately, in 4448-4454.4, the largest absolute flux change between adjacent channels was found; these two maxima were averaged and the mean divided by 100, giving 0.013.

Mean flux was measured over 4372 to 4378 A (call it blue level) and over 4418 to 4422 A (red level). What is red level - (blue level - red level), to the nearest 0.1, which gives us 6.3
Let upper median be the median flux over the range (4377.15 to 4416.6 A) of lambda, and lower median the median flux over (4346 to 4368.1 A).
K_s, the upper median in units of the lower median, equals 1.01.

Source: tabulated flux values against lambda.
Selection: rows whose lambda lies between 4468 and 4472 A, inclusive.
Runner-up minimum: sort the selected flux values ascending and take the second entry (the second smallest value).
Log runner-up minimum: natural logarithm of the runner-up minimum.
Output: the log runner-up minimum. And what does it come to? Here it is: 1.81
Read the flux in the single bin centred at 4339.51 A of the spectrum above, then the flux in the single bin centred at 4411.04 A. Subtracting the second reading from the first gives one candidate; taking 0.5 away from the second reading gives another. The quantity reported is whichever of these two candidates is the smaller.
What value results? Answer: -1.7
